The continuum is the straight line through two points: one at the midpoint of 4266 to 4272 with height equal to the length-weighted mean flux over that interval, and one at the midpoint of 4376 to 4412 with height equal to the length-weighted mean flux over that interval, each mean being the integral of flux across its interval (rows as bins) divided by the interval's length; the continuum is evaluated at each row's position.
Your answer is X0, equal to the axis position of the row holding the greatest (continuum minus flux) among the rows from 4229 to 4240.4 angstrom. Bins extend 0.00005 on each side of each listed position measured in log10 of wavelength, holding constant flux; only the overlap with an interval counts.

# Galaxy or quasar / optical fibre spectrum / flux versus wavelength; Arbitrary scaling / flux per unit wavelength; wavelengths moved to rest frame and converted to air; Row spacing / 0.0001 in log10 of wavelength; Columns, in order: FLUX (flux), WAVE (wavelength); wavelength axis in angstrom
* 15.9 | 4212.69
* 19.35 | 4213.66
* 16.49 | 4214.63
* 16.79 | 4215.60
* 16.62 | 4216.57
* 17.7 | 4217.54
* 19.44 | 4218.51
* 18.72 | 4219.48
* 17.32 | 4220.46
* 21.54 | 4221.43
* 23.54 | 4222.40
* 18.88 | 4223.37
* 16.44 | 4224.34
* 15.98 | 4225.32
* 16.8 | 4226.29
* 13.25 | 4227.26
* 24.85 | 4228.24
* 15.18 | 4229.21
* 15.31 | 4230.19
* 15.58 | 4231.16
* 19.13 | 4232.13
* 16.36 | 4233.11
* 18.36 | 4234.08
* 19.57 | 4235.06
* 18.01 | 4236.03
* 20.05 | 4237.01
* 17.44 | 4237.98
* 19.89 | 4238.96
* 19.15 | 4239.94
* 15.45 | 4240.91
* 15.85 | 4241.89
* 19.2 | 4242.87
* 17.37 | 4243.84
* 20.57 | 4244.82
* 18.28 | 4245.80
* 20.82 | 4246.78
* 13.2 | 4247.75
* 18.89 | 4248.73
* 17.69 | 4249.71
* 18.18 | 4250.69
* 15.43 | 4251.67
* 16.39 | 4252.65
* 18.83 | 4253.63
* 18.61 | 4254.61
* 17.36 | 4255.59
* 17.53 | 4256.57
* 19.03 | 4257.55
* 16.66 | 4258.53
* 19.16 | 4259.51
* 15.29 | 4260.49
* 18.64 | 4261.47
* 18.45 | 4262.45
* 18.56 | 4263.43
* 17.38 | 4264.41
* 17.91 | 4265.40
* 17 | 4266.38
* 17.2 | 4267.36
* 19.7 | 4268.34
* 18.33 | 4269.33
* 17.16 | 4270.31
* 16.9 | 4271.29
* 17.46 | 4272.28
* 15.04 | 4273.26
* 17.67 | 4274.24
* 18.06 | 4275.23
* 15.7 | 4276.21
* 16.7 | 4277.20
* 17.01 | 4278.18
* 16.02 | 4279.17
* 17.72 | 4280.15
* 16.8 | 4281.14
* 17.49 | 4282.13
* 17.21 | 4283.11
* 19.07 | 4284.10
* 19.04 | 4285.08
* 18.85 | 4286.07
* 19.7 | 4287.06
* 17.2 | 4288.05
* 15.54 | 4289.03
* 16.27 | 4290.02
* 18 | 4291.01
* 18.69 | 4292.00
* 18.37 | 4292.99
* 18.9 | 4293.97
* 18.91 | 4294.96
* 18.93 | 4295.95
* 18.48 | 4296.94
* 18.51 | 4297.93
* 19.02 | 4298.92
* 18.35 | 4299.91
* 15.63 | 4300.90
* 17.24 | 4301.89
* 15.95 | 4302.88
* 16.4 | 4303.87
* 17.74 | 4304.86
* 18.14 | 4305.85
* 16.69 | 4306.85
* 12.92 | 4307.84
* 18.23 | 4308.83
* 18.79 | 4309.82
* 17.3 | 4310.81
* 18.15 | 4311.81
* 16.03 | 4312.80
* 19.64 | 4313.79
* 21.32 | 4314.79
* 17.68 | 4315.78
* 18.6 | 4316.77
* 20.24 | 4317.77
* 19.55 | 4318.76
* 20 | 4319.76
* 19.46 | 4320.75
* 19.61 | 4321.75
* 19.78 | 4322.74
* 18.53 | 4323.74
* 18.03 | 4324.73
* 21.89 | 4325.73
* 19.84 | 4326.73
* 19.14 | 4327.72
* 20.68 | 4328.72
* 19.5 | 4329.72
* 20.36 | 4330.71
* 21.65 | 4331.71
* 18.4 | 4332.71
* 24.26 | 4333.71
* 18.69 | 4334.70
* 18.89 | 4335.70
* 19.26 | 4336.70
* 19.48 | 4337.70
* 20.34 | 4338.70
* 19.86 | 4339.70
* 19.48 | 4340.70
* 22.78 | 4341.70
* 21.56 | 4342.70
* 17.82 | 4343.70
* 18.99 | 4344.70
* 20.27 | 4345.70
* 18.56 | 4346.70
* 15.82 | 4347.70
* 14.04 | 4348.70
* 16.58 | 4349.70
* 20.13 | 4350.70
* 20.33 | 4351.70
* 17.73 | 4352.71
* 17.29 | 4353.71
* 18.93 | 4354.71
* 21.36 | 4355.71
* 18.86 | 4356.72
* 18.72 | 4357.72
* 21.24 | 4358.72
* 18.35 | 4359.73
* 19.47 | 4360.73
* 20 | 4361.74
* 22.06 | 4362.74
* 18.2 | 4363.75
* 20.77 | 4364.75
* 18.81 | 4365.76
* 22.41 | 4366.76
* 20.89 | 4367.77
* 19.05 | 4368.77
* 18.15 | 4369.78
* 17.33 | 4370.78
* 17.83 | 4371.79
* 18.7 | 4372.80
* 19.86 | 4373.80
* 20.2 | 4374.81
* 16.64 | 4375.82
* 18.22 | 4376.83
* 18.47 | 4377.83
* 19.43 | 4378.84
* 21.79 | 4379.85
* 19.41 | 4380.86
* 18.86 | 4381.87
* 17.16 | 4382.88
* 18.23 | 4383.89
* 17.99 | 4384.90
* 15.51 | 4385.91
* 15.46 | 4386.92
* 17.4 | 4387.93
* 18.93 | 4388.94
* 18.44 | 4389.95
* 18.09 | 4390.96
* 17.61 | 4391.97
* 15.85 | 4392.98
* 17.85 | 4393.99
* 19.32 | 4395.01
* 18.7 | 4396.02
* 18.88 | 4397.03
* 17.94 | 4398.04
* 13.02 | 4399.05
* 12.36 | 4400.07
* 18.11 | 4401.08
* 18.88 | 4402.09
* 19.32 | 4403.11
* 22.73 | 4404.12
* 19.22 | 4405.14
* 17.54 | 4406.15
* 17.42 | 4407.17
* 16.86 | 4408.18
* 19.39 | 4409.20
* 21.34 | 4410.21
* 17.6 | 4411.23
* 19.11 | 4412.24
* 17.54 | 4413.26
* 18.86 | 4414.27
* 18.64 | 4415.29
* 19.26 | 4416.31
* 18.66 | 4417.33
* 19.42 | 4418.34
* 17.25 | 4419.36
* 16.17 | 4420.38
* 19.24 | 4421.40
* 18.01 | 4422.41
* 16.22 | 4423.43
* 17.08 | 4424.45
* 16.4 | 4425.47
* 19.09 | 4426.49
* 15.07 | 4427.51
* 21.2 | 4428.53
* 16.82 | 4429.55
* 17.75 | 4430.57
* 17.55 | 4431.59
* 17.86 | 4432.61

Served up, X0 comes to 4229.21 angstrom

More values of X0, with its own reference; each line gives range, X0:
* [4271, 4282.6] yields 4273.26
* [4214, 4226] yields 4225.32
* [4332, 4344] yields 4343.70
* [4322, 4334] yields 4324.73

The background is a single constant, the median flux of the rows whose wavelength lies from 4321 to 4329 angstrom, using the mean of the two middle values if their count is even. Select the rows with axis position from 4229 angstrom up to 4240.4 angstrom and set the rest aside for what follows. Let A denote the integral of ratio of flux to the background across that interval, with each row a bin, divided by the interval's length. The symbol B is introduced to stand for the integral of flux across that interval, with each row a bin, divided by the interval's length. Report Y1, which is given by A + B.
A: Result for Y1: 18.8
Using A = 0.908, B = 17.9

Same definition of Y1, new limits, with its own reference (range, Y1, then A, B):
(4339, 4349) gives 20.0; 0.967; 19.0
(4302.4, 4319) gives 18.7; 0.905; 17.8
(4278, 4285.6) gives 18.5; 0.892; 17.6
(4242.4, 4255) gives 18.9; 0.911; 18.0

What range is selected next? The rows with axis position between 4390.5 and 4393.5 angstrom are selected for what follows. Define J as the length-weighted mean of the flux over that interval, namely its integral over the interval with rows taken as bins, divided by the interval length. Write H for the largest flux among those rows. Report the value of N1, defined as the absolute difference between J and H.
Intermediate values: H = 18.09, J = 17.2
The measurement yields 0.9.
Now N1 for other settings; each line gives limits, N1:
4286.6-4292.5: 2.2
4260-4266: 0.9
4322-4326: 2.5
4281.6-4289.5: 1.7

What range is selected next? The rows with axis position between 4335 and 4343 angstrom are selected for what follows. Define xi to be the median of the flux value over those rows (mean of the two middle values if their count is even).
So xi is 19.67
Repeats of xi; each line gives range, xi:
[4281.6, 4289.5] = 18.17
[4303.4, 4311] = 17.52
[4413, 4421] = 18.65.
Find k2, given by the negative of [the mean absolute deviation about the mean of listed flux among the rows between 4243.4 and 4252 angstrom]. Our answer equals -1.7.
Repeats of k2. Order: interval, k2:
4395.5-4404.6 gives -2.3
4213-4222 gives -1.4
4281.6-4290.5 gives -1.2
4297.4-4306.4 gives -1.0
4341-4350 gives -2.2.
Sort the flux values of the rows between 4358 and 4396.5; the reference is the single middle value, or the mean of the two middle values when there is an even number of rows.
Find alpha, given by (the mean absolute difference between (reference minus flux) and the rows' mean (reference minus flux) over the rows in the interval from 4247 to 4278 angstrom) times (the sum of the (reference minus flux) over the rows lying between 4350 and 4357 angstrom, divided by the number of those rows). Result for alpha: -0.7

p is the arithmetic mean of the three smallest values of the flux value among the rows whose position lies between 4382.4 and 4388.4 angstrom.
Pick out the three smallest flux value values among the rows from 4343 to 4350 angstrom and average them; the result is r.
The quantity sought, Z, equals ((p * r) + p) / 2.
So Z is 132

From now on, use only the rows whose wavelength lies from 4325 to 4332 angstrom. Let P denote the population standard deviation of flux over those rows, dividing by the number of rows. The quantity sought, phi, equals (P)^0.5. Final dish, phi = 0.98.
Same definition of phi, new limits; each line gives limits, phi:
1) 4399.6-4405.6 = 1.76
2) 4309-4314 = 1.11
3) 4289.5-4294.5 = 0.97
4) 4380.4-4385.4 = 0.88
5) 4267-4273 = 0.98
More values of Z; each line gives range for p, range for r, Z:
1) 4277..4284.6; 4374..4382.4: 155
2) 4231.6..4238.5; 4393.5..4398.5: 165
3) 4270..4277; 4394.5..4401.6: 123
